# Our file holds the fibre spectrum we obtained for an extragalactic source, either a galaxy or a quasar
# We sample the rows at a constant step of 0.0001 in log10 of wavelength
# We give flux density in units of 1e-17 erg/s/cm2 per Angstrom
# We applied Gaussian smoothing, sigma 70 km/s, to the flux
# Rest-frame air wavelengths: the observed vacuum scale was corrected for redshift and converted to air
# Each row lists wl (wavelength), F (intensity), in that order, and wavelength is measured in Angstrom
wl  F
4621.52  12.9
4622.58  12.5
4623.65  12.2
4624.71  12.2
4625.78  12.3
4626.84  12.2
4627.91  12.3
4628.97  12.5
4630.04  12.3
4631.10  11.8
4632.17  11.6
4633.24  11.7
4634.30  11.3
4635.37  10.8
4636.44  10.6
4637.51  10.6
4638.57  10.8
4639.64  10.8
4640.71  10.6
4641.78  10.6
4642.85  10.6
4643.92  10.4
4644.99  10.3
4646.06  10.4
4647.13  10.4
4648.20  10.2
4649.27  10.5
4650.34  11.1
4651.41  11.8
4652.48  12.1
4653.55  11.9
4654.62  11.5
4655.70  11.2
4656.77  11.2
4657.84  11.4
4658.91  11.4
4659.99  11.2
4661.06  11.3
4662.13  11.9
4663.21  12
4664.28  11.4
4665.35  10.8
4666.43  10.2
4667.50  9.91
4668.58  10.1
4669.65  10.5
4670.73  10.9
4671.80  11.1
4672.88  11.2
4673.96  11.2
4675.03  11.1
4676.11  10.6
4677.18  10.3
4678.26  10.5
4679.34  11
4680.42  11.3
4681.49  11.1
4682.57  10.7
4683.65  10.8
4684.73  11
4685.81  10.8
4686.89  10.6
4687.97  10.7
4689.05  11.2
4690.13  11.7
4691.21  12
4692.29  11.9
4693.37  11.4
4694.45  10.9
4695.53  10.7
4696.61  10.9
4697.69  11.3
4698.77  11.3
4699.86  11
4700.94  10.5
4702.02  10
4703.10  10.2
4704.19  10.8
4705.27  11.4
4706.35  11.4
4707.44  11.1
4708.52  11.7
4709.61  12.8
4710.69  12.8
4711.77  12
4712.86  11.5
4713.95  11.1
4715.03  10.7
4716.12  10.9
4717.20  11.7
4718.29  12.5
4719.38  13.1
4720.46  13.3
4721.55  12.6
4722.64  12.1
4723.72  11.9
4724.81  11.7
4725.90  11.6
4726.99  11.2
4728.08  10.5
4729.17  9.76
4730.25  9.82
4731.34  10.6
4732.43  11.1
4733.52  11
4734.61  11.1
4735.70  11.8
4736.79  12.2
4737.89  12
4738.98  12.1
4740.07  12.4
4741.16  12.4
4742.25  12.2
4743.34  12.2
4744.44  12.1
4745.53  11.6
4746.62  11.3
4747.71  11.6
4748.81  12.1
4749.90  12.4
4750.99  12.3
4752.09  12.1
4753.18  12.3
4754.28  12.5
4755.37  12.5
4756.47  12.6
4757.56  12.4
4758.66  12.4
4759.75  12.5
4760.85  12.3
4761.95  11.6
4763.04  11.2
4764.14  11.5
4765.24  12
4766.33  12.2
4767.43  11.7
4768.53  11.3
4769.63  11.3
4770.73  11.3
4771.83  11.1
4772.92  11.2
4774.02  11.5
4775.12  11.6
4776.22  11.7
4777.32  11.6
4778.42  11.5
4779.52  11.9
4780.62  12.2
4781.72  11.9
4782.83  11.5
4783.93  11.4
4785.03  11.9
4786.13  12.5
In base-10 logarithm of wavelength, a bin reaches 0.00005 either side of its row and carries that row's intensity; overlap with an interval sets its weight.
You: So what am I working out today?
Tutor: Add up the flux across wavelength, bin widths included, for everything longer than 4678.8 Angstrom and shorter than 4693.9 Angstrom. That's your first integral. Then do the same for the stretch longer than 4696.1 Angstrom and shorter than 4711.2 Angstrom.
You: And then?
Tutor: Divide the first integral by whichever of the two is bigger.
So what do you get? 0.99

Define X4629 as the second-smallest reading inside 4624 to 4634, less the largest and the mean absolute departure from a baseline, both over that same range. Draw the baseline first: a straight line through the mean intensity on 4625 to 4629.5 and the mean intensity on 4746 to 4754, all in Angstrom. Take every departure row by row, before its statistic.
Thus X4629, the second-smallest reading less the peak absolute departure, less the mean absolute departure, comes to 11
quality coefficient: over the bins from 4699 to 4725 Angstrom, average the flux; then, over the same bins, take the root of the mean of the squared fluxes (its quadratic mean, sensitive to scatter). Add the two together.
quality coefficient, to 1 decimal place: 23.3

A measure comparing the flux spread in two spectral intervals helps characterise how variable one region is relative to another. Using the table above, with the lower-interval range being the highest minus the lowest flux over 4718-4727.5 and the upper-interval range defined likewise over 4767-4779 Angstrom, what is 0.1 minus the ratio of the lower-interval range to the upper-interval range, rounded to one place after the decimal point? -3.4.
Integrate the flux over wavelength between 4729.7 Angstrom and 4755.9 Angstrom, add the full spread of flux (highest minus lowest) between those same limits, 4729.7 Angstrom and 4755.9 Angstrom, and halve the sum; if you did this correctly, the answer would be 156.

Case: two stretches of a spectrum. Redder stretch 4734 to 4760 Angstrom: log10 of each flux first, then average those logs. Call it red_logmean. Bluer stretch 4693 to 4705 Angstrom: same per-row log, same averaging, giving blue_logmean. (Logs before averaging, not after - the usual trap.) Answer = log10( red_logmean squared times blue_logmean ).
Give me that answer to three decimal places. 0.084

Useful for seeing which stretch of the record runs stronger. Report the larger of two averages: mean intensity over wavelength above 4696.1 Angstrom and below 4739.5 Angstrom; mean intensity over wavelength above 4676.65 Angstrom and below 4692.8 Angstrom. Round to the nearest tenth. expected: 11.4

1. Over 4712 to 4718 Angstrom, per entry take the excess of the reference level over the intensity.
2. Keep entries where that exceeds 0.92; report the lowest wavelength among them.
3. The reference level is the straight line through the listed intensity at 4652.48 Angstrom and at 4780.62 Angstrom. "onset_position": 4713.95 Angstrom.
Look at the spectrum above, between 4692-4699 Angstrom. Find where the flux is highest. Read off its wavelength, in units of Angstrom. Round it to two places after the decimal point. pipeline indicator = 4692.29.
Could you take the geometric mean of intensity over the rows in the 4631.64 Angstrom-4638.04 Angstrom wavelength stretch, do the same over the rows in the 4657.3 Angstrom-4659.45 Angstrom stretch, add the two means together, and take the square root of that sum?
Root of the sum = 4.74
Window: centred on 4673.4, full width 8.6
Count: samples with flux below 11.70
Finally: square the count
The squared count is 64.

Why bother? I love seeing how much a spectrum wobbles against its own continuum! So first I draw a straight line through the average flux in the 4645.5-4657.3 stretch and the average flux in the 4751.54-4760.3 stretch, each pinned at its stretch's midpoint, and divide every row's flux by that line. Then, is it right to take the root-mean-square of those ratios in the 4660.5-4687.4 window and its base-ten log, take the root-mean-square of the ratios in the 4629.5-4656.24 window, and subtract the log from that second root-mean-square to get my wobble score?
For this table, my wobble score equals 1.02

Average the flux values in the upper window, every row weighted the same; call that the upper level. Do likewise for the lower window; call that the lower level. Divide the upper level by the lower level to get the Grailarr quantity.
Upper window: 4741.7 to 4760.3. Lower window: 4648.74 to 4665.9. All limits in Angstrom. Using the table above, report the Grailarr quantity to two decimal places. 1.07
